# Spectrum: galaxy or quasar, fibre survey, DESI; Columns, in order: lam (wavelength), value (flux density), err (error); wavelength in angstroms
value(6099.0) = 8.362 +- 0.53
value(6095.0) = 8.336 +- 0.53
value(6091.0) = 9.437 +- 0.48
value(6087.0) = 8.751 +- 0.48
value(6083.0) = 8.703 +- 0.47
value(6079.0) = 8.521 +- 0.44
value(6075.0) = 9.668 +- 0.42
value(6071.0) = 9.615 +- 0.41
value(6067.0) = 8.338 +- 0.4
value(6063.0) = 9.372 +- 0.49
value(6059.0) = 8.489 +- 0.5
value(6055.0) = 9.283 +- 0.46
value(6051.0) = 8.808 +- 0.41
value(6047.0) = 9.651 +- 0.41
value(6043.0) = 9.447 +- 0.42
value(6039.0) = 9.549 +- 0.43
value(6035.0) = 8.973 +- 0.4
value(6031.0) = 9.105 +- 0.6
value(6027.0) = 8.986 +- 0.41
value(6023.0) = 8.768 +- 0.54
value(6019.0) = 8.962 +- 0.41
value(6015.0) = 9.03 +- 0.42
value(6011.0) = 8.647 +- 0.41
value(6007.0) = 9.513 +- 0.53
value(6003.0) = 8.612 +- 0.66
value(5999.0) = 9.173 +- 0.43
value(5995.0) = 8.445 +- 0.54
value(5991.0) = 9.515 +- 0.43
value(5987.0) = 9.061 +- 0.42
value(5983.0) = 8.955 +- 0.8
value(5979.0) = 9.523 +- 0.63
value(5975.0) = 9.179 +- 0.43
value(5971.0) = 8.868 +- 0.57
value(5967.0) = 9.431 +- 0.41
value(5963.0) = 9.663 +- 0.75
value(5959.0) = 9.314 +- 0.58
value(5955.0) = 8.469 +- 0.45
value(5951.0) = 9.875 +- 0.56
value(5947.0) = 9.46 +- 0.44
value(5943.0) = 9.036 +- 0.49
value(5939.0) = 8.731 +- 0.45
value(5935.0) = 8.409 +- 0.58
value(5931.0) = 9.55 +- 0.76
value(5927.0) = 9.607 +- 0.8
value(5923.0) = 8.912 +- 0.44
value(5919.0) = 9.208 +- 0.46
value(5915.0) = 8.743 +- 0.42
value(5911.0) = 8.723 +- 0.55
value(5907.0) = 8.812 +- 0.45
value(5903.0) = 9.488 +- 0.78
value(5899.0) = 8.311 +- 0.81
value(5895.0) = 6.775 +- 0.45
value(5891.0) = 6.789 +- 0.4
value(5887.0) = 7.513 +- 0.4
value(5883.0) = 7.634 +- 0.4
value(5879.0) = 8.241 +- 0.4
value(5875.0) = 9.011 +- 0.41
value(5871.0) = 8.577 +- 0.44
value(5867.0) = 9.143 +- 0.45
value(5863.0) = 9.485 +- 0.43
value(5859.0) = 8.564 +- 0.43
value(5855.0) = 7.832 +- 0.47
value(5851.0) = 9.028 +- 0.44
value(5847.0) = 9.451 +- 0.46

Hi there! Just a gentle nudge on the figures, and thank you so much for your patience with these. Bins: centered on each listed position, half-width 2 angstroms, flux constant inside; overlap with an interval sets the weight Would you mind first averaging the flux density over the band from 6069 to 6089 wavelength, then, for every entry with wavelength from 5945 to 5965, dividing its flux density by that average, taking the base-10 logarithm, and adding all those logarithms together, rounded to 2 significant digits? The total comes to 0.069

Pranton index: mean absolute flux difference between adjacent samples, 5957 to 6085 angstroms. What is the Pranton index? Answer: 0.51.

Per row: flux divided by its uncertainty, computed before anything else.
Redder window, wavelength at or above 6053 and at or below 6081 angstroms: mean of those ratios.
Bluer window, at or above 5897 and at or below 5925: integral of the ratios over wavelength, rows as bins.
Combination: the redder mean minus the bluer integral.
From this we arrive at -455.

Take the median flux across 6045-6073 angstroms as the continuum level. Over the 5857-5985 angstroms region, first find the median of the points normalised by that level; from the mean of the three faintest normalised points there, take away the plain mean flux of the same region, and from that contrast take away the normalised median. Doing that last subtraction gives -9.02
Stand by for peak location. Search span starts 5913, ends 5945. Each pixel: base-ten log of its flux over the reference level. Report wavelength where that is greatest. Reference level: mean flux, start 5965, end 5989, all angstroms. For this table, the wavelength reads 5927.0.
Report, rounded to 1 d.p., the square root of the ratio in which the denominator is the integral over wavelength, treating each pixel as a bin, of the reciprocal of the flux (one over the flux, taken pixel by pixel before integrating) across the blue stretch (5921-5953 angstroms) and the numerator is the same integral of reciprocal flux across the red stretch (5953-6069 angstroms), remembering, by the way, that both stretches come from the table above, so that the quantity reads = 1.9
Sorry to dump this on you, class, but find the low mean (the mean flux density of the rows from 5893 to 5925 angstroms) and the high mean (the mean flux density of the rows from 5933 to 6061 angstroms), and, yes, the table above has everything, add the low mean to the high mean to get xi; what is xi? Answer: 17.71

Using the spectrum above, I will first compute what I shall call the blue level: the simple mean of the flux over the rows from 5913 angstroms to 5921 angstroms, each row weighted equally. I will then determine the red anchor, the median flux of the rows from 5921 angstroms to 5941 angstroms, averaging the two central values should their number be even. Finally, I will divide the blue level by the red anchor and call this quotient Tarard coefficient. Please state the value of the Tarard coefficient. 1.007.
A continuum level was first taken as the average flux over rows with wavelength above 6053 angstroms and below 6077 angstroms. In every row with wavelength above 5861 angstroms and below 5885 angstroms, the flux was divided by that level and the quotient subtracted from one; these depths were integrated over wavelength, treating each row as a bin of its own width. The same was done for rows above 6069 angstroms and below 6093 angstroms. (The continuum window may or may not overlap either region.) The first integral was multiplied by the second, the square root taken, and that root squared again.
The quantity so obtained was 0.04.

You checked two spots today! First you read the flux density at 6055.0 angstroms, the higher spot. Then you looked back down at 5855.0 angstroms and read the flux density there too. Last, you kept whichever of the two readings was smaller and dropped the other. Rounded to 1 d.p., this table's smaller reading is 7.8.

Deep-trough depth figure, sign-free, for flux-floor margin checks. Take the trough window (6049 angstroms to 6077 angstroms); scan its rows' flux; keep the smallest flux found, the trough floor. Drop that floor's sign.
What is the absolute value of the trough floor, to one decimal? 8.3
